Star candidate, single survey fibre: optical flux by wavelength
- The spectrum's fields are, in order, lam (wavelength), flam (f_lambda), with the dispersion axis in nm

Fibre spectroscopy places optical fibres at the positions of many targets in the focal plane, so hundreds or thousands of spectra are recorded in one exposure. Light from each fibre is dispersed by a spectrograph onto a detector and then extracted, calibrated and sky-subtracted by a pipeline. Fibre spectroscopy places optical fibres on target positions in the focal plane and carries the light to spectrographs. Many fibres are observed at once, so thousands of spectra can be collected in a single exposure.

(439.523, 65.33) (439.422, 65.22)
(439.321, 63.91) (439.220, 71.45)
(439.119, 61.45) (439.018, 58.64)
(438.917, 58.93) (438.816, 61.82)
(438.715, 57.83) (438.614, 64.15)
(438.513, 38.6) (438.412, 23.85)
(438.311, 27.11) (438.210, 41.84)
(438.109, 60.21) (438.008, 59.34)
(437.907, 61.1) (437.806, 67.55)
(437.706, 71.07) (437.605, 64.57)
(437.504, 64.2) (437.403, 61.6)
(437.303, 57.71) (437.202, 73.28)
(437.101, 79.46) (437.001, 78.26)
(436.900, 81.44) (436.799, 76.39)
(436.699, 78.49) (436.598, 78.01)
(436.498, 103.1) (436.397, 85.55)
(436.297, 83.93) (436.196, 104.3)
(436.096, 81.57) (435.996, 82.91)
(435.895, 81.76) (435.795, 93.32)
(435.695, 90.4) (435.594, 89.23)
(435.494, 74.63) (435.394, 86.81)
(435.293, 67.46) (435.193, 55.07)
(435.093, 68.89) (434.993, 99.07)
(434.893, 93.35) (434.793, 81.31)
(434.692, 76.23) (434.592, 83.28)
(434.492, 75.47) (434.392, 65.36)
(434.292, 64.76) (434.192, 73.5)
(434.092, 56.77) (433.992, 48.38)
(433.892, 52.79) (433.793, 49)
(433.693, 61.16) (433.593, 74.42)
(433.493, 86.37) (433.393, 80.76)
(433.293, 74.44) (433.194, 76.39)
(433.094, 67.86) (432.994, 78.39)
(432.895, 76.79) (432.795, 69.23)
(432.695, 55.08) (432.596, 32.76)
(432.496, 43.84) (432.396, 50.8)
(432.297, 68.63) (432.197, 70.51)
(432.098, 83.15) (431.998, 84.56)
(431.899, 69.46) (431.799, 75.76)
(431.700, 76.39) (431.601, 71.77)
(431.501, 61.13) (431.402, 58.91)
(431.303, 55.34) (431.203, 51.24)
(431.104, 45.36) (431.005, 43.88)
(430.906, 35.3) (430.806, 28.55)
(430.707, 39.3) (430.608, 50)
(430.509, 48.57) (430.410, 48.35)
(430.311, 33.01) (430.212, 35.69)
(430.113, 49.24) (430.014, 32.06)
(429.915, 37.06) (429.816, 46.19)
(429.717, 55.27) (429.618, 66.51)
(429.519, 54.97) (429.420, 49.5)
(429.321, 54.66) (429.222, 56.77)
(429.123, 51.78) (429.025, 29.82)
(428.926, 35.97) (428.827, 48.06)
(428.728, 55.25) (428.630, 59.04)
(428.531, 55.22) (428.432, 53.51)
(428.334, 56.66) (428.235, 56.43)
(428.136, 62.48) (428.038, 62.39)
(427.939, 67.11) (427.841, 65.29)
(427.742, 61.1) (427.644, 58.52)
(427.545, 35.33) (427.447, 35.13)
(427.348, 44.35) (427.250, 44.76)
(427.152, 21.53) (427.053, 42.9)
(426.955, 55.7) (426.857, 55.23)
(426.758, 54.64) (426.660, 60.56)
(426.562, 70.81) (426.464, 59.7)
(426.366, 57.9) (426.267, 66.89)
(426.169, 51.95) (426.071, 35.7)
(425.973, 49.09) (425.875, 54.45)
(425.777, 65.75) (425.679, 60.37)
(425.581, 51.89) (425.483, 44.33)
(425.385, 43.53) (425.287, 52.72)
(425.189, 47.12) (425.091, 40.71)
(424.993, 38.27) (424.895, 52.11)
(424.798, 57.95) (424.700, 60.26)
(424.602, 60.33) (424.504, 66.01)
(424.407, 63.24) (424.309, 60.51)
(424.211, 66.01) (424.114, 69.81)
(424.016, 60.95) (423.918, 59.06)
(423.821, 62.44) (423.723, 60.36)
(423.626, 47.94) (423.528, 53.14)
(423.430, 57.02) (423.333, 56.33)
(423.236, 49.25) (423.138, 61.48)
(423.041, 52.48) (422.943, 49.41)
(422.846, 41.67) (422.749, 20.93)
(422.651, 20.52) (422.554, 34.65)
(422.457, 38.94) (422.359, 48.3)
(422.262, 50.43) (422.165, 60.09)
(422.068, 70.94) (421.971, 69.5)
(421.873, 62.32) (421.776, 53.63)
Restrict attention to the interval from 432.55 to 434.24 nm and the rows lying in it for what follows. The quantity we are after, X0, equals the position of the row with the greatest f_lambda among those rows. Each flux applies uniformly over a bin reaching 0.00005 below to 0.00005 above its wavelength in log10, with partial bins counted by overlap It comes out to 433.493 nm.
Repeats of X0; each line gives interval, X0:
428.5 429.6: 428.630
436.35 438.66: 436.498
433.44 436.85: 436.196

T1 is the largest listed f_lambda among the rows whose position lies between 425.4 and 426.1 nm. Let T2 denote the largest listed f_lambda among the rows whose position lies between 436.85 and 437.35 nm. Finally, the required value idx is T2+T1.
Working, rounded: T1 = 65.75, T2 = 81.44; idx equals 147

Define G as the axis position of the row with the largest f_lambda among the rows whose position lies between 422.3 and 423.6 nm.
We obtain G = 423.138 nm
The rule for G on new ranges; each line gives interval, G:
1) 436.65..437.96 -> 436.900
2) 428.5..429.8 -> 429.618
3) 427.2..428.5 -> 427.939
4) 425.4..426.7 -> 426.562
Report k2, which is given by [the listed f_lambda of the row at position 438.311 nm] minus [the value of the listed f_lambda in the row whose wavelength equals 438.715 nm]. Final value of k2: -31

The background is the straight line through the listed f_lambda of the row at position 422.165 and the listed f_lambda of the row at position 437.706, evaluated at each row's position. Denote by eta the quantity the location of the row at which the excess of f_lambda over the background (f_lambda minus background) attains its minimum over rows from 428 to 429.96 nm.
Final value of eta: 429.025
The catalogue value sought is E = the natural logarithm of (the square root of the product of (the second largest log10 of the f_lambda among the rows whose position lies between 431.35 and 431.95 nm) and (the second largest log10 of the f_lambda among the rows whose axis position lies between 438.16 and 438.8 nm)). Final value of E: 0.60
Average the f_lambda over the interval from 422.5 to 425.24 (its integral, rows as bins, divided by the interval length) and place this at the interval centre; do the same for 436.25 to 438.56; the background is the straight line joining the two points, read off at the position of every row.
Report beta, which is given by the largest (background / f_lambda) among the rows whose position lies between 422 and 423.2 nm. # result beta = 2.5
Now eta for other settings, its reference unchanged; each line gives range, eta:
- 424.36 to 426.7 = 426.071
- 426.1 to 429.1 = 427.152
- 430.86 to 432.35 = 430.906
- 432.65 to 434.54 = 433.992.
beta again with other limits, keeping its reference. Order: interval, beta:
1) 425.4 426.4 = 1.5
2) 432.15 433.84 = 1.9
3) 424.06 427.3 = 2.6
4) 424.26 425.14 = 1.4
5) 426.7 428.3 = 2.6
